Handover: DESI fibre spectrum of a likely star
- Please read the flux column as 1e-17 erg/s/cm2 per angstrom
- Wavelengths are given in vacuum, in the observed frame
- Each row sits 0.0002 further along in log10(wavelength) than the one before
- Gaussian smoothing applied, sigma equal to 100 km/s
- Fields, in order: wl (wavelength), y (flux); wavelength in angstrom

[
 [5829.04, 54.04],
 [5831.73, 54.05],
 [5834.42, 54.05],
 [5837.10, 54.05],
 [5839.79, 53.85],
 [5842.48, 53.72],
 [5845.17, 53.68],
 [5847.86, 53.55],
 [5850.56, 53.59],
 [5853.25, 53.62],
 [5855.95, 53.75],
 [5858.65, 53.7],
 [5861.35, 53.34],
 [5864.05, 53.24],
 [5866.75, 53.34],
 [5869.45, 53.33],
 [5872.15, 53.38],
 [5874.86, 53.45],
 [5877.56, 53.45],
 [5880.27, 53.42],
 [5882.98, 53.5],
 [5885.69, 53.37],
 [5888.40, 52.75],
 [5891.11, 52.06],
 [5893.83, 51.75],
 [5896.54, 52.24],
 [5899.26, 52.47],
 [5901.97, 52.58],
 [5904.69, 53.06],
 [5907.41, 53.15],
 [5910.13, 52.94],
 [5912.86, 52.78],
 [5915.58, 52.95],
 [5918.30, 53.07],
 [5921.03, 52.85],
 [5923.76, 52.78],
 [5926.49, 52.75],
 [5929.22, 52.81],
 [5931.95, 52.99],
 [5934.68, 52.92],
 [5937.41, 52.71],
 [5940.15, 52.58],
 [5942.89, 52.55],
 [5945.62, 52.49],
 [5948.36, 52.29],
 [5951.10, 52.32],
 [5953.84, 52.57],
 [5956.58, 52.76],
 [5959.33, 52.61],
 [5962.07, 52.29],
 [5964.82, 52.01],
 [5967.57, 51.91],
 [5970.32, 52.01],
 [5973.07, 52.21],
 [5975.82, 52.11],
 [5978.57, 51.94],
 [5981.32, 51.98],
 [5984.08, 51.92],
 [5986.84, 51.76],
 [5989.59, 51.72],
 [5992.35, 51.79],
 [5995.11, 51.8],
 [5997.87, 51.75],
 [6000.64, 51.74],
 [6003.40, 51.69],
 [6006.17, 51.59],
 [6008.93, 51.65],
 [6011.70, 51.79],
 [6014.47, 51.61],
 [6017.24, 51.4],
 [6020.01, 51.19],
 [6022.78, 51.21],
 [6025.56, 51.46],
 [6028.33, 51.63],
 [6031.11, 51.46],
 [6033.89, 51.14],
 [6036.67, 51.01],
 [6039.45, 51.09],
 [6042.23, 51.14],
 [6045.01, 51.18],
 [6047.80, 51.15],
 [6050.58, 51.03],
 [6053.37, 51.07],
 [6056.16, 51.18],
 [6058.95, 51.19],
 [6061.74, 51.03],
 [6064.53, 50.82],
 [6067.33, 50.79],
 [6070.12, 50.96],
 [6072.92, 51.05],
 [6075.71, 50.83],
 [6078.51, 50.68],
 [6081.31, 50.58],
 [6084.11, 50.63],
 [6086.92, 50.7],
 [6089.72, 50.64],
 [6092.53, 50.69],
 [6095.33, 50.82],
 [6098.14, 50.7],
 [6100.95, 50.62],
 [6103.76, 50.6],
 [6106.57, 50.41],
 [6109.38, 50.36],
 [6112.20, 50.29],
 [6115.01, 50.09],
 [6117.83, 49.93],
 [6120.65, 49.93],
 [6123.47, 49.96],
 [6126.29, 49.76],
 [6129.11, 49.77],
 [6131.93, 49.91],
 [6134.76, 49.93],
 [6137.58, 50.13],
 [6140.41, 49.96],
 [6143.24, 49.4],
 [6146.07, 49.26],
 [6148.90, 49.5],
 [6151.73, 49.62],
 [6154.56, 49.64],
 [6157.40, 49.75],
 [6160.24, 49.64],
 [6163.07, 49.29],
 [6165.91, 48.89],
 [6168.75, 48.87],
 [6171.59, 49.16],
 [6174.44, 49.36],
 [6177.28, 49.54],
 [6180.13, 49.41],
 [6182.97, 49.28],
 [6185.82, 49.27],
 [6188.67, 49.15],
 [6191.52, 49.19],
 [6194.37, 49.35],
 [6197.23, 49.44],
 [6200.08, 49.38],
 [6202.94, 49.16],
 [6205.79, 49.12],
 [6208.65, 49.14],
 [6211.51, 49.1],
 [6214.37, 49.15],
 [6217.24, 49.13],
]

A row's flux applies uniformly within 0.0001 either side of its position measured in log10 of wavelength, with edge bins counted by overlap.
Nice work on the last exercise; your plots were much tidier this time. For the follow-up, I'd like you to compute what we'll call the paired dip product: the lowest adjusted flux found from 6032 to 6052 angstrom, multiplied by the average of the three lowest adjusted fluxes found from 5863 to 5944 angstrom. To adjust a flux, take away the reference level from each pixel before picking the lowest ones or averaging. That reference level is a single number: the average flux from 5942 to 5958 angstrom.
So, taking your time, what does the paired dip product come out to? 0.7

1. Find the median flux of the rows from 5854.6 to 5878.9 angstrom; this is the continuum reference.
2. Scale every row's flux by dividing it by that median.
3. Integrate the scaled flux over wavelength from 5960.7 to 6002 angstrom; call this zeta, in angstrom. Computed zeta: 40.2 angstrom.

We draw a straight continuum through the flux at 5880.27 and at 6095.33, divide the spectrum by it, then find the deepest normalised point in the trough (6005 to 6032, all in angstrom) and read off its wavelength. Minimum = 6020.01 angstrom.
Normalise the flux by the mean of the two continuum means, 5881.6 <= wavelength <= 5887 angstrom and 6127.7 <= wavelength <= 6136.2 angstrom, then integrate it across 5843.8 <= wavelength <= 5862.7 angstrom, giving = 19.6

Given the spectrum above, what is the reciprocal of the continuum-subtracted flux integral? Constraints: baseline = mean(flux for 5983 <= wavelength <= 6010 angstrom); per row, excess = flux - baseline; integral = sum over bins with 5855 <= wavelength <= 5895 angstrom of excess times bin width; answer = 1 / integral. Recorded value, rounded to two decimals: 0.02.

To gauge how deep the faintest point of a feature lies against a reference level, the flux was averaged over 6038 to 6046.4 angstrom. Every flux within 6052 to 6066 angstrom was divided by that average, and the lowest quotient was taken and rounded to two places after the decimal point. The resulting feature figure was 0.99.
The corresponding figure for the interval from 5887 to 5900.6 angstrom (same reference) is 1.01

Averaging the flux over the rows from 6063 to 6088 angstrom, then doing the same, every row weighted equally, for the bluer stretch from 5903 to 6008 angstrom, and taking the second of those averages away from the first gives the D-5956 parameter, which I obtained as -1.6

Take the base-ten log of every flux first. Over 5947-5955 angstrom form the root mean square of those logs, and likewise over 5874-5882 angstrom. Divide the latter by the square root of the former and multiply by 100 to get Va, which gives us 131.8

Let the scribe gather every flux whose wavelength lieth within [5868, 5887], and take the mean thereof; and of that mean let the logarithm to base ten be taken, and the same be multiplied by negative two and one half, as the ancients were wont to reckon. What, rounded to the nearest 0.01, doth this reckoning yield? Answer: -4.32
